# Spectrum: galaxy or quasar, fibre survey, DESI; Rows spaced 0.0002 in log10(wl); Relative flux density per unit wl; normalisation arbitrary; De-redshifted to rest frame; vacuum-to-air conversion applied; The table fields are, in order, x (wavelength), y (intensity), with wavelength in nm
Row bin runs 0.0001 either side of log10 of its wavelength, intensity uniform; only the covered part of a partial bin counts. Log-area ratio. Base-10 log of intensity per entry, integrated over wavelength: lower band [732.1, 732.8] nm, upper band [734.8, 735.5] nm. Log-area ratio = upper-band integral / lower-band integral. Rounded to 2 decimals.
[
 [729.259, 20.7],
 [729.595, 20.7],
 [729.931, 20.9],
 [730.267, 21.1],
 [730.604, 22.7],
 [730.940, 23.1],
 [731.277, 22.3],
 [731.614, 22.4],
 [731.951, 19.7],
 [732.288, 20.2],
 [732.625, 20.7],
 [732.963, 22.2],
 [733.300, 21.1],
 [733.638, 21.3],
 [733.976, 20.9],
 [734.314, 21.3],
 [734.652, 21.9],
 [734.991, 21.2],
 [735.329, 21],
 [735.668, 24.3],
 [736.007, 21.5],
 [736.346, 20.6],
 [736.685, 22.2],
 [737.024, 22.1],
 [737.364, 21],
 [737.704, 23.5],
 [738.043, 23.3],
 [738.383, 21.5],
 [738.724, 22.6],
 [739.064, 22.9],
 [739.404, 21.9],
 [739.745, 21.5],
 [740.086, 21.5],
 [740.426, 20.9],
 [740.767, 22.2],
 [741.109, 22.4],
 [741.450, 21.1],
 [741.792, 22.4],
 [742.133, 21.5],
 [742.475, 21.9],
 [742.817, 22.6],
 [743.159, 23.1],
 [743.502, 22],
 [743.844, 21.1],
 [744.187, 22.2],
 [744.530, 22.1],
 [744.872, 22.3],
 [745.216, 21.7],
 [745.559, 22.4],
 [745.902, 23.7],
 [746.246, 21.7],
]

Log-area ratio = 1.01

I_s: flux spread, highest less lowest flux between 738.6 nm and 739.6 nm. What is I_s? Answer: 1.00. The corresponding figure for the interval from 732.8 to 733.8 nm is 1.10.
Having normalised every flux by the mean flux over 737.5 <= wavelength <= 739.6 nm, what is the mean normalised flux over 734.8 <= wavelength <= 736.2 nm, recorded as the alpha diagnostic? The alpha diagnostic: 0.973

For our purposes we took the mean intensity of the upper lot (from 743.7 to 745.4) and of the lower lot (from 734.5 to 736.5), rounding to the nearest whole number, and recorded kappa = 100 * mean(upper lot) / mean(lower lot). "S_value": 101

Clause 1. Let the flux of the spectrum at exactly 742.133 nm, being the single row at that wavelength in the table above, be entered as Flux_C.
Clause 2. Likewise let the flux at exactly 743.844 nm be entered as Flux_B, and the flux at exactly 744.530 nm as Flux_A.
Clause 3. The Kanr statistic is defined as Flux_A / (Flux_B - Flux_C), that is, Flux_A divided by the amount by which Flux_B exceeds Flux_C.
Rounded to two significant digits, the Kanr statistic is -55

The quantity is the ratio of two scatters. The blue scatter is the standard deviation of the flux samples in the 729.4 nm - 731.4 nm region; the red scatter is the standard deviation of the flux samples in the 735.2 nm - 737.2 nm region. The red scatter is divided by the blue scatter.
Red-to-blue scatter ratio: 1.3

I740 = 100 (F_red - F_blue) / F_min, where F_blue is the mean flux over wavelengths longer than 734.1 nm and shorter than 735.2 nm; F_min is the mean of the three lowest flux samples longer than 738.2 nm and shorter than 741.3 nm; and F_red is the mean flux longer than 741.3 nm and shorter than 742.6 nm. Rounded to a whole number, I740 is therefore 1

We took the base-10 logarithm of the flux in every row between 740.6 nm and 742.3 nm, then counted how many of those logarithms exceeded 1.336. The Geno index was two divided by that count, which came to 0.67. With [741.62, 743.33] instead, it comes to 0.50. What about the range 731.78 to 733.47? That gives 2.00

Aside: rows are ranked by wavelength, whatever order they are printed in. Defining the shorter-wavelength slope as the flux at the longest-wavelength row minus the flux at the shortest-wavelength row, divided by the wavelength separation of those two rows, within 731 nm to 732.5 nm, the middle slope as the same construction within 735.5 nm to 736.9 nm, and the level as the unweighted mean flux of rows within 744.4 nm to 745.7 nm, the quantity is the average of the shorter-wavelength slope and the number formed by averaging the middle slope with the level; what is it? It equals 4.0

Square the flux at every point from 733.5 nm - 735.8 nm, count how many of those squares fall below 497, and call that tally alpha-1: 6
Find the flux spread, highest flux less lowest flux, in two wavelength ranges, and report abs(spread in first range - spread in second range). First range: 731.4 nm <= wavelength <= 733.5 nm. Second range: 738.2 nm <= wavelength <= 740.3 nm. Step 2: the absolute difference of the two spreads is 1.3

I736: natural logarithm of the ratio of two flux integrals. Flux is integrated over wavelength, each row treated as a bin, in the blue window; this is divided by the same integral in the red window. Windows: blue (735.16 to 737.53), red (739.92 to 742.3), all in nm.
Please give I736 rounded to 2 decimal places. 0.00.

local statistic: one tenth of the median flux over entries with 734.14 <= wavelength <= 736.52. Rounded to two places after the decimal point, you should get 2.13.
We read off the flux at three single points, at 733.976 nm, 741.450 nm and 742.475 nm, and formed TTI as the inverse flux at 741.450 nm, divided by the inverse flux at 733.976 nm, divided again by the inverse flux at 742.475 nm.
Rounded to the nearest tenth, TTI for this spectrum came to 21.7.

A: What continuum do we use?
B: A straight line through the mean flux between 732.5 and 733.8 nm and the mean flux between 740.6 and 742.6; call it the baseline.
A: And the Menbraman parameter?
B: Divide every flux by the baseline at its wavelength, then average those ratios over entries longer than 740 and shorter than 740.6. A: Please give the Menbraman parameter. 0.97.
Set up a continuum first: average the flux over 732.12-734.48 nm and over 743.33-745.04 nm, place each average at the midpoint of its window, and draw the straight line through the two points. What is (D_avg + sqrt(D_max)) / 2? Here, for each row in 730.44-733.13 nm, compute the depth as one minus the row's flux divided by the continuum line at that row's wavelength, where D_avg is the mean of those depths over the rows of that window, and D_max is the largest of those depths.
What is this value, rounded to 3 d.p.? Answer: 0.108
